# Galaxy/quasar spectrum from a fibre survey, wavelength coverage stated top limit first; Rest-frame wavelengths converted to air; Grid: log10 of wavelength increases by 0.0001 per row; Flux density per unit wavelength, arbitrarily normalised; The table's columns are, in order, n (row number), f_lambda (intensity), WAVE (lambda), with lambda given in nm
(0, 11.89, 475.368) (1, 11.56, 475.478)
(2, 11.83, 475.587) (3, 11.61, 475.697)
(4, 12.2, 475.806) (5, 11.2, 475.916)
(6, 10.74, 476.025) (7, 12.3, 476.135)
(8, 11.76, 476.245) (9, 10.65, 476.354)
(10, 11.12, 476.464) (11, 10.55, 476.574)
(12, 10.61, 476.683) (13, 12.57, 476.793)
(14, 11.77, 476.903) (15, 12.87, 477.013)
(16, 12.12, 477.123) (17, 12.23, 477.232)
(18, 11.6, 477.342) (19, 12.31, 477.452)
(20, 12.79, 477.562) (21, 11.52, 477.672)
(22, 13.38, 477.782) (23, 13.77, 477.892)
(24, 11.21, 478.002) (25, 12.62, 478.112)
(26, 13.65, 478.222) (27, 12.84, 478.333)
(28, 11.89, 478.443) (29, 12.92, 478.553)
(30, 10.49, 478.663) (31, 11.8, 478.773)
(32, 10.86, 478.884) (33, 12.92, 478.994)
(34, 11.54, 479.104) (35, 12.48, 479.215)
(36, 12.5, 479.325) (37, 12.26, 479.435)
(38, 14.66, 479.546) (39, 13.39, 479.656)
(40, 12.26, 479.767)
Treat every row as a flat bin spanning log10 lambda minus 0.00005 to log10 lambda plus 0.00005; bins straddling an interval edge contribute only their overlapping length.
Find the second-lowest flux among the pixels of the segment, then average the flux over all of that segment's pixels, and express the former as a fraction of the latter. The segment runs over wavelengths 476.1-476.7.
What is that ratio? 0.95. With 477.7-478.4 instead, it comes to 0.98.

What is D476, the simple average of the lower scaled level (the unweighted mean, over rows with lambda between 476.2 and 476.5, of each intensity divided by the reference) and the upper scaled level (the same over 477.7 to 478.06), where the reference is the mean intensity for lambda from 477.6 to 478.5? 0.95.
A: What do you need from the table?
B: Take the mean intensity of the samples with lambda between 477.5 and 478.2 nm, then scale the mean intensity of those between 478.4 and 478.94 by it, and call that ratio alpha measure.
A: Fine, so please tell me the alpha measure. 0.92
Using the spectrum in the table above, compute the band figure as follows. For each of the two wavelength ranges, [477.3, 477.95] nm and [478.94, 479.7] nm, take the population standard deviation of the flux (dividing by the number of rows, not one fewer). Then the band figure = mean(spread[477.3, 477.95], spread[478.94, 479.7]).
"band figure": 0.88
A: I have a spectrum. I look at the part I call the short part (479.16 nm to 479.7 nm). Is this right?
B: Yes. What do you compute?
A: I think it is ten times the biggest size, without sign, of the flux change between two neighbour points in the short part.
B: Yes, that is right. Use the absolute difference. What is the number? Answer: 24.0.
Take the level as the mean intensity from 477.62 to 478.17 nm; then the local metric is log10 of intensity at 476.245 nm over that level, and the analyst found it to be -0.03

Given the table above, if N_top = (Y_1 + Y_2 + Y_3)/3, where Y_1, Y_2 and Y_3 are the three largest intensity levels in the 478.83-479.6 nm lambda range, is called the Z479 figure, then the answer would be 13.4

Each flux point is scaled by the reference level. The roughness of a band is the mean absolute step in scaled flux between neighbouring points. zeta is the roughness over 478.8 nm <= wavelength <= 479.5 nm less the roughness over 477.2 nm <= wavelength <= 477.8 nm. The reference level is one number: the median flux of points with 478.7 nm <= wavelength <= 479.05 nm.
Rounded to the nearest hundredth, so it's -0.01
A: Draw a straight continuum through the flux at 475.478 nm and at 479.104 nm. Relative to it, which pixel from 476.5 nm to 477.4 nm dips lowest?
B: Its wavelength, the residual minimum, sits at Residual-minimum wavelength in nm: 476.574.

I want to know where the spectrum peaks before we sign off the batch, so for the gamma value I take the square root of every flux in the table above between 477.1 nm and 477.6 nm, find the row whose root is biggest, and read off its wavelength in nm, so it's 477.562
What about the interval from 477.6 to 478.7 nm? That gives 477.892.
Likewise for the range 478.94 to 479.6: 479.546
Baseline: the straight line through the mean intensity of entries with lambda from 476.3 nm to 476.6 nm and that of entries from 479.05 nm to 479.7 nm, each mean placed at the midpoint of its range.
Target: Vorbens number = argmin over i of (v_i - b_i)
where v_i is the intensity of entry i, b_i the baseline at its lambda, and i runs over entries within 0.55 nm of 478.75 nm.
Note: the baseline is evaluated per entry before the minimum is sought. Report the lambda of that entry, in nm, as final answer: 478.663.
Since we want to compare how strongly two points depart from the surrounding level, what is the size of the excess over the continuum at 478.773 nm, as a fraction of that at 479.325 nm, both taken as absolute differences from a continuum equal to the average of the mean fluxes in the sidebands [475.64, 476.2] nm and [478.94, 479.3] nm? 0.3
